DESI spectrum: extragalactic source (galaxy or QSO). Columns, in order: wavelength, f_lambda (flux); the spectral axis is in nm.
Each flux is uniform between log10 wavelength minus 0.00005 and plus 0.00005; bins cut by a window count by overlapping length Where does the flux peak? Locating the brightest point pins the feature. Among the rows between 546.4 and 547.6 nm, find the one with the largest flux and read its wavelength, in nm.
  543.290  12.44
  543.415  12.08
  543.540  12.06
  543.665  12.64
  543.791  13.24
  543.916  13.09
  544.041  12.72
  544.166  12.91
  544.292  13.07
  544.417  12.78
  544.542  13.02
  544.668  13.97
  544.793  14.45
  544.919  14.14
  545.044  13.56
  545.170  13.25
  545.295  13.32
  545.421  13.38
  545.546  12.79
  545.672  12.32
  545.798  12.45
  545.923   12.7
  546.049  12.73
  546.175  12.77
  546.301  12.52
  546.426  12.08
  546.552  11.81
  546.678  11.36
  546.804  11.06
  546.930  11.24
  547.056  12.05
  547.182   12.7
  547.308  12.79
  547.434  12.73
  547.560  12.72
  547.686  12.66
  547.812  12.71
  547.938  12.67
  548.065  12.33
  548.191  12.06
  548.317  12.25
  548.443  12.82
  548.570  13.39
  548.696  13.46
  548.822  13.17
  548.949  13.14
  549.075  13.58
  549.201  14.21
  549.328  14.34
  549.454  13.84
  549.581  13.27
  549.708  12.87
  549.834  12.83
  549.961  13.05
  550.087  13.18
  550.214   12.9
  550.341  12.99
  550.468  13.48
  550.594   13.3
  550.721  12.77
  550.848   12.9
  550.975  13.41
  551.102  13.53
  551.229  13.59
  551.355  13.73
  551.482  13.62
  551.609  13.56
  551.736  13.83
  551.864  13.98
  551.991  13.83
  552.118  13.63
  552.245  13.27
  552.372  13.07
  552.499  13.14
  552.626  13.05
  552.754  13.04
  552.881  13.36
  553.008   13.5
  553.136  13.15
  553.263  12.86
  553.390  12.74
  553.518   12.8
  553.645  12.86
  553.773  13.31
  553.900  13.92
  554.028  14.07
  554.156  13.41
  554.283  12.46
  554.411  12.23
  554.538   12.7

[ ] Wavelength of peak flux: 547.308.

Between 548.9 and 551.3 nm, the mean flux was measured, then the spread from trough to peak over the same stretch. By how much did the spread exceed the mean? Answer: -11.8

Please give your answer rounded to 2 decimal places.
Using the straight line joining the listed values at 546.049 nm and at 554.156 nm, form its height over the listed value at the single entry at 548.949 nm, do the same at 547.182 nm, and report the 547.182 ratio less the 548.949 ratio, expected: 0.02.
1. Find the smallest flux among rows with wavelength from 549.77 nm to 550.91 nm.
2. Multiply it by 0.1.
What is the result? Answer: 1.28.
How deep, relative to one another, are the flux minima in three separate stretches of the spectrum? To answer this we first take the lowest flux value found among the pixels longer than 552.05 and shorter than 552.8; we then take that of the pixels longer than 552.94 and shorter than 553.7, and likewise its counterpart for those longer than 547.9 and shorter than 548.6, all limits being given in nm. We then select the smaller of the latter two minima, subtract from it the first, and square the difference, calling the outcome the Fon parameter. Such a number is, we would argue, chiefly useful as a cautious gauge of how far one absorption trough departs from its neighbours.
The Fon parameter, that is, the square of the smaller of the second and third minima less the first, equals 1.0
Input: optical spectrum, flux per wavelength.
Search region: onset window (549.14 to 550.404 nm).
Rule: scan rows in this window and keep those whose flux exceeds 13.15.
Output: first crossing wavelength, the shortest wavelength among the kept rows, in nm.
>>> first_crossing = 549.201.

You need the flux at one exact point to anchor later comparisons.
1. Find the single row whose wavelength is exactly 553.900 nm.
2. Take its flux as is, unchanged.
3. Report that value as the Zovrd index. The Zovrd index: 13.92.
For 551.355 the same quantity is 13.73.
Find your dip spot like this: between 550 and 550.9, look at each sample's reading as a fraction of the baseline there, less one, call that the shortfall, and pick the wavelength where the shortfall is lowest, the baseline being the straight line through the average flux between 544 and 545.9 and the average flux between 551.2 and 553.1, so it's 550.721 nm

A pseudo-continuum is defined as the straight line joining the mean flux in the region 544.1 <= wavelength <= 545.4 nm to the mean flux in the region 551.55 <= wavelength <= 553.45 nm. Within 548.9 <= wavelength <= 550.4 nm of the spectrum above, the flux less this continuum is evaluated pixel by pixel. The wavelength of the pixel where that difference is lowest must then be 549.834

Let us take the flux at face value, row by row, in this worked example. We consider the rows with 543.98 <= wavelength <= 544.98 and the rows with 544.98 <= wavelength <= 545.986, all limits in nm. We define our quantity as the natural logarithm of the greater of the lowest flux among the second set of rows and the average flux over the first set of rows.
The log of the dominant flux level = 2.59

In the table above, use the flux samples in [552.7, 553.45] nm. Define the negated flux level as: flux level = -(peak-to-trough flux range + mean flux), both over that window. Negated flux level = -13.9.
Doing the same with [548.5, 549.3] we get -14.6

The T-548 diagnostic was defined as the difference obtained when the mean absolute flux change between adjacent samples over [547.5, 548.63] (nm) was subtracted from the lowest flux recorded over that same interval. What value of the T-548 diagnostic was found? 11.8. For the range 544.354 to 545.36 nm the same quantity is 12.4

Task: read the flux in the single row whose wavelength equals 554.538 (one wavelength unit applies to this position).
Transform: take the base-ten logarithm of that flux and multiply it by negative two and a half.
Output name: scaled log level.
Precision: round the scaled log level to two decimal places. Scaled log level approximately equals -2.76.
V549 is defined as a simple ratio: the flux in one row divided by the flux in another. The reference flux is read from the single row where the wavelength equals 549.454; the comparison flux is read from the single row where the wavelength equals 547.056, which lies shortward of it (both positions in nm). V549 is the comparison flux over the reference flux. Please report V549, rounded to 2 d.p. 0.87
